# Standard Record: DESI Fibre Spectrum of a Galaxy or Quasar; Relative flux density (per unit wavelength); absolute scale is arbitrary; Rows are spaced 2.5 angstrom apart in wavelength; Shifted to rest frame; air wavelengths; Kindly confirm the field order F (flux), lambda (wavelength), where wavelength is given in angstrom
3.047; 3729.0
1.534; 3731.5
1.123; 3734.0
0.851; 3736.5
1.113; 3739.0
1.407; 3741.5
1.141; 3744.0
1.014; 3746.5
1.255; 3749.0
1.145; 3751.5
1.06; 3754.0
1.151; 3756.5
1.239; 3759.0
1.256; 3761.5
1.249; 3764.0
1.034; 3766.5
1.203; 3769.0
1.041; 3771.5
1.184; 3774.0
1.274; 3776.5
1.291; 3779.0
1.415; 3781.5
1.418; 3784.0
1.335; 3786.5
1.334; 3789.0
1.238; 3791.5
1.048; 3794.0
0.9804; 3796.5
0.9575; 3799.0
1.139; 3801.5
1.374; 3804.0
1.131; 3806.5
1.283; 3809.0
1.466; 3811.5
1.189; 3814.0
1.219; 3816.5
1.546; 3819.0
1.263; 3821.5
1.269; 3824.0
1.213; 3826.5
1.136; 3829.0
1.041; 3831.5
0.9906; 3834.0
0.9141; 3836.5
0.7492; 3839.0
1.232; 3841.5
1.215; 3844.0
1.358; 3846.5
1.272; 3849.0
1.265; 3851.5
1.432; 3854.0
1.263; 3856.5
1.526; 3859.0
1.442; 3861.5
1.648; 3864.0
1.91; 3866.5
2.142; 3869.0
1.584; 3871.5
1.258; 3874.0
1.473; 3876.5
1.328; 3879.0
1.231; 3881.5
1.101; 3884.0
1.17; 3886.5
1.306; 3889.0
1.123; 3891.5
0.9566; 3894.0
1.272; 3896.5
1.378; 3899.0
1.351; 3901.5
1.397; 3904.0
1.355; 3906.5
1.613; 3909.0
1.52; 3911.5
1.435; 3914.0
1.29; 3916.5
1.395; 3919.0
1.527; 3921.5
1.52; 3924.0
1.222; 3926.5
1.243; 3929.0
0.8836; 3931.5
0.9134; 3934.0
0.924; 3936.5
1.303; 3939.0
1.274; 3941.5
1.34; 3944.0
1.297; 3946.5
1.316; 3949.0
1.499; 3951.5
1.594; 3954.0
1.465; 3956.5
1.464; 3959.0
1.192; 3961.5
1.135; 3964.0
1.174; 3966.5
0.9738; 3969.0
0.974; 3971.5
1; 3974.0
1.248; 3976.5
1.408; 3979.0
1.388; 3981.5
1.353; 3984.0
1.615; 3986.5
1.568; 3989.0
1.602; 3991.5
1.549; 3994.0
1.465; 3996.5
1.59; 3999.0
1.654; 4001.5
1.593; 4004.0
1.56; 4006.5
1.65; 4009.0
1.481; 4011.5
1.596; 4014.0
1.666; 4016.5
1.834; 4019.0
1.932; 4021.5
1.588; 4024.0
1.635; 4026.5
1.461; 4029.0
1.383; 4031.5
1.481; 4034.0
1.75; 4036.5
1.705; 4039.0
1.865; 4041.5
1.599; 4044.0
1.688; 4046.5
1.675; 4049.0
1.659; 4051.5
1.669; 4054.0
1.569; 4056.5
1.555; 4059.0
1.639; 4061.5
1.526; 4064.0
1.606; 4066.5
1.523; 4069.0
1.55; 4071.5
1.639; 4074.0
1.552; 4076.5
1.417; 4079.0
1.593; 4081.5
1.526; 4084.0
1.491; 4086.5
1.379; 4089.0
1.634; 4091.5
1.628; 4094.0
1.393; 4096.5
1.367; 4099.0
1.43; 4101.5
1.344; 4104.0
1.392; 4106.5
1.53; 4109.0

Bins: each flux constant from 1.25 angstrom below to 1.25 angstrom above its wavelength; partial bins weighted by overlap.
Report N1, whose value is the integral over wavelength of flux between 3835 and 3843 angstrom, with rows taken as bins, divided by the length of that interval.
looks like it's 1.0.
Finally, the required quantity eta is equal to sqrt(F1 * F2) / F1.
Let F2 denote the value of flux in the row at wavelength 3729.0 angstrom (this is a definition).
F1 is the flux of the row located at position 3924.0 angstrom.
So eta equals 1.42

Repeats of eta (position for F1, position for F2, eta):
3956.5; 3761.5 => 0.93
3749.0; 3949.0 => 1.02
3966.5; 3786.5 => 1.07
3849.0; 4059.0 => 1.11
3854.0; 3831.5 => 0.85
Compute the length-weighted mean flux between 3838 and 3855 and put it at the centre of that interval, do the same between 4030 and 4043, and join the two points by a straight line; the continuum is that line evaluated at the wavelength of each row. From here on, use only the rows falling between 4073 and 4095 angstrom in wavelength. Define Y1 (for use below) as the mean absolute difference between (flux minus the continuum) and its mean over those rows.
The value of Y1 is 0.08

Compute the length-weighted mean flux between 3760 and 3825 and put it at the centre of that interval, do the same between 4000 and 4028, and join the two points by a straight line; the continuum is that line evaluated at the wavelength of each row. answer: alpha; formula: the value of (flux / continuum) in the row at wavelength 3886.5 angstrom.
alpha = 0.83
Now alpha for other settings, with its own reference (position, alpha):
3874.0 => 0.91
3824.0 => 0.98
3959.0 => 0.95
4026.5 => 0.98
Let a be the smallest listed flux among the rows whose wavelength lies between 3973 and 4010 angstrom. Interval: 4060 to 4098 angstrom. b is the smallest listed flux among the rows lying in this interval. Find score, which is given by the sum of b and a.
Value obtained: 2.38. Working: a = 1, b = 1.379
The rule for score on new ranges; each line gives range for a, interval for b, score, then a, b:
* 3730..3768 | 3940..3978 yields 1.82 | 0.851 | 0.9738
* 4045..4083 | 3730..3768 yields 2.27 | 1.417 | 0.851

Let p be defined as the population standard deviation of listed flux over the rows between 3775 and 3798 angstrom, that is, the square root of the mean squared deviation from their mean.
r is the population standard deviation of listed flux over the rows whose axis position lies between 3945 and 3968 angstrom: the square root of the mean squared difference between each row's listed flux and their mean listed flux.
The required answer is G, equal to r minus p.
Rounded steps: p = 0.14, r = 0.15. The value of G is 0.01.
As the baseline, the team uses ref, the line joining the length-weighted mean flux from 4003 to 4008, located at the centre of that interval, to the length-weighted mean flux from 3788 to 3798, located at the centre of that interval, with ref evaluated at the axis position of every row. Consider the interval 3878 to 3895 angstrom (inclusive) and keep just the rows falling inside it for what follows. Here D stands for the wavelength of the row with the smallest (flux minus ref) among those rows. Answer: 3894.0 angstrom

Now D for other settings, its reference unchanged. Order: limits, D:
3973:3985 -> 3974.0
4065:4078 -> 4069.0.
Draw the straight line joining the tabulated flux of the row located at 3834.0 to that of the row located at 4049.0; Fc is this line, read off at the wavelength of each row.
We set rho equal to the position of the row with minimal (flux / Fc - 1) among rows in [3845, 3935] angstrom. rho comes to 3931.5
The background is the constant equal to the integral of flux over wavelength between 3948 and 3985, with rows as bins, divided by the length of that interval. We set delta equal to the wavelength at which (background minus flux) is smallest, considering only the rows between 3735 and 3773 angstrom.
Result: 3741.5 angstrom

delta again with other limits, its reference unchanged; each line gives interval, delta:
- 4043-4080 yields 4046.5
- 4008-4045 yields 4021.5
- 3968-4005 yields 4001.5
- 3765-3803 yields 3784.0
